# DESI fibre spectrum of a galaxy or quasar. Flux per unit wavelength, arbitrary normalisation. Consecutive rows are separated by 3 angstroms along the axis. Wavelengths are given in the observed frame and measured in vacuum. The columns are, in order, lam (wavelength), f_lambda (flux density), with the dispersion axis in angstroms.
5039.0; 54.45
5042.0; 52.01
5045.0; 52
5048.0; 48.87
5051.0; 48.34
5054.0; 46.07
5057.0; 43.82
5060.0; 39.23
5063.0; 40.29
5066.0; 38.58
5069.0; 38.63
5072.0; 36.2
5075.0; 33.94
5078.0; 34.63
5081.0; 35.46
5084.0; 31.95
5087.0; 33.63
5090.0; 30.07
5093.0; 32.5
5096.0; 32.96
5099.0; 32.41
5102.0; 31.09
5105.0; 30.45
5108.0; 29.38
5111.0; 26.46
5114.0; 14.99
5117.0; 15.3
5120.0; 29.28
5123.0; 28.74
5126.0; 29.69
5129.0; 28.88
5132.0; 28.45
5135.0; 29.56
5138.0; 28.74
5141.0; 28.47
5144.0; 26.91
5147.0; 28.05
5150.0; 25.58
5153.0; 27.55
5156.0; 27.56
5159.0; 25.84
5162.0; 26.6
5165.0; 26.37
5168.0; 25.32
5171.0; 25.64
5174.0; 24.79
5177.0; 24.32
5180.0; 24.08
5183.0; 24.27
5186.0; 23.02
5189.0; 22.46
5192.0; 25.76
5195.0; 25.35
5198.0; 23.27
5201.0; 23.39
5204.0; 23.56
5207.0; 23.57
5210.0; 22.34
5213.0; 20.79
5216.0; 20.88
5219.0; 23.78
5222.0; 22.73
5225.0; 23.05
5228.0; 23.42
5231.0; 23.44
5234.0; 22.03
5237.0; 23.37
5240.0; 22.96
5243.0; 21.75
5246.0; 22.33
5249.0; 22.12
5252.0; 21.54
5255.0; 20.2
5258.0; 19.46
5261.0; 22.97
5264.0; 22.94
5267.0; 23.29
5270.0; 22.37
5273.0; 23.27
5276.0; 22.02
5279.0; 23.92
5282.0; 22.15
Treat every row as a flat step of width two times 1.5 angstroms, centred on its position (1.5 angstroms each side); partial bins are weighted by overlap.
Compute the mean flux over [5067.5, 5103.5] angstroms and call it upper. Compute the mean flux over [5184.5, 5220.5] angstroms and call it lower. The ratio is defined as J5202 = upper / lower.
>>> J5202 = 1.45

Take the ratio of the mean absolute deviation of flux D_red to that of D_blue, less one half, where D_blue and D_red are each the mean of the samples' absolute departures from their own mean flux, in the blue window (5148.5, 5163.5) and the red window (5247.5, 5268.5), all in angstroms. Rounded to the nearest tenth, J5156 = 1.1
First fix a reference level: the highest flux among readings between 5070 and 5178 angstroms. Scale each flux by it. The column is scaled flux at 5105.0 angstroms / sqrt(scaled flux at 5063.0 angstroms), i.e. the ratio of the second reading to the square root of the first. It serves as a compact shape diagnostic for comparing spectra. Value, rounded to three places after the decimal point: 0.797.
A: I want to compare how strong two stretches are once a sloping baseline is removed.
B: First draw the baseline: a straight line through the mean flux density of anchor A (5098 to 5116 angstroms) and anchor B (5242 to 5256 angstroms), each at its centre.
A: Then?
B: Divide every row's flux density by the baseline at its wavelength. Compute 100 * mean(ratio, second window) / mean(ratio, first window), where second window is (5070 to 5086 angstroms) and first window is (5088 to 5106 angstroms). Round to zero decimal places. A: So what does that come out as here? 106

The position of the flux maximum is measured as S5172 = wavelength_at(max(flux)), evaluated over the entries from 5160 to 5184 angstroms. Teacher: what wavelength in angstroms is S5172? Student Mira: 5162.0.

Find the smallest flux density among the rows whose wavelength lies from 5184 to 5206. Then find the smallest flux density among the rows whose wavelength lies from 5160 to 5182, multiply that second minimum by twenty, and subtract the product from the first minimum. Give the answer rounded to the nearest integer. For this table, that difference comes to -459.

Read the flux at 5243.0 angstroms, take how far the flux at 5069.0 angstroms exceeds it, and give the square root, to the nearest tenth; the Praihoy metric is 4.1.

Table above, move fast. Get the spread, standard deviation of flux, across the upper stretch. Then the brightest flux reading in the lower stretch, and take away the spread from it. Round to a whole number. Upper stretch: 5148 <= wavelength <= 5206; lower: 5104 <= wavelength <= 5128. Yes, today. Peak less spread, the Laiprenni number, 29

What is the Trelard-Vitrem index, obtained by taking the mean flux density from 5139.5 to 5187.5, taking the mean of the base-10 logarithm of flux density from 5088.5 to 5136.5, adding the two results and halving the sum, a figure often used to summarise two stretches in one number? 13.7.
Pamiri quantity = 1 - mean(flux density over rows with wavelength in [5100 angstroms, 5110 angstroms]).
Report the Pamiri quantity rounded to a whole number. -29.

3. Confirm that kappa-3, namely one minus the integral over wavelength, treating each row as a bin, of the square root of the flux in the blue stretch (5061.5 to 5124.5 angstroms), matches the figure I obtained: -349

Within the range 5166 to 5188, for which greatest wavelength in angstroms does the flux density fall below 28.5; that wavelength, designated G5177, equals 5186.0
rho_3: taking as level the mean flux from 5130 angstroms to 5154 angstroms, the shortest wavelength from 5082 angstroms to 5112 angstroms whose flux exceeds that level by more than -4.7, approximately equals 5084.0 angstroms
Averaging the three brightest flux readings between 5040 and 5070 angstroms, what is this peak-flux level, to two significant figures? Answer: 51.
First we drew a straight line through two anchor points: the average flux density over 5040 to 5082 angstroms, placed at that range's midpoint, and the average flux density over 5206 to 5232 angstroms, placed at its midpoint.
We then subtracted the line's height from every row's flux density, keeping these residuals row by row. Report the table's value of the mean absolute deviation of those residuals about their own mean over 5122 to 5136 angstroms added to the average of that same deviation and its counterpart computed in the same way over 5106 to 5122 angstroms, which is 4.0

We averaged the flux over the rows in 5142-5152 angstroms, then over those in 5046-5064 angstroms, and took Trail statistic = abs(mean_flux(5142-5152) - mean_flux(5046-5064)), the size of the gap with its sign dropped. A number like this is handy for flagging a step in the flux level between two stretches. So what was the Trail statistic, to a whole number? 18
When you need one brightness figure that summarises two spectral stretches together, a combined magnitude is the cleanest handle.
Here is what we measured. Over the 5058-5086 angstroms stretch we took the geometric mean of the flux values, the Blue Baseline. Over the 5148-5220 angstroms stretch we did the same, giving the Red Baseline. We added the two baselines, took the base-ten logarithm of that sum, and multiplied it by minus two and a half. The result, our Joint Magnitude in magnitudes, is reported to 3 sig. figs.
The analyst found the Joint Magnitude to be -4.46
